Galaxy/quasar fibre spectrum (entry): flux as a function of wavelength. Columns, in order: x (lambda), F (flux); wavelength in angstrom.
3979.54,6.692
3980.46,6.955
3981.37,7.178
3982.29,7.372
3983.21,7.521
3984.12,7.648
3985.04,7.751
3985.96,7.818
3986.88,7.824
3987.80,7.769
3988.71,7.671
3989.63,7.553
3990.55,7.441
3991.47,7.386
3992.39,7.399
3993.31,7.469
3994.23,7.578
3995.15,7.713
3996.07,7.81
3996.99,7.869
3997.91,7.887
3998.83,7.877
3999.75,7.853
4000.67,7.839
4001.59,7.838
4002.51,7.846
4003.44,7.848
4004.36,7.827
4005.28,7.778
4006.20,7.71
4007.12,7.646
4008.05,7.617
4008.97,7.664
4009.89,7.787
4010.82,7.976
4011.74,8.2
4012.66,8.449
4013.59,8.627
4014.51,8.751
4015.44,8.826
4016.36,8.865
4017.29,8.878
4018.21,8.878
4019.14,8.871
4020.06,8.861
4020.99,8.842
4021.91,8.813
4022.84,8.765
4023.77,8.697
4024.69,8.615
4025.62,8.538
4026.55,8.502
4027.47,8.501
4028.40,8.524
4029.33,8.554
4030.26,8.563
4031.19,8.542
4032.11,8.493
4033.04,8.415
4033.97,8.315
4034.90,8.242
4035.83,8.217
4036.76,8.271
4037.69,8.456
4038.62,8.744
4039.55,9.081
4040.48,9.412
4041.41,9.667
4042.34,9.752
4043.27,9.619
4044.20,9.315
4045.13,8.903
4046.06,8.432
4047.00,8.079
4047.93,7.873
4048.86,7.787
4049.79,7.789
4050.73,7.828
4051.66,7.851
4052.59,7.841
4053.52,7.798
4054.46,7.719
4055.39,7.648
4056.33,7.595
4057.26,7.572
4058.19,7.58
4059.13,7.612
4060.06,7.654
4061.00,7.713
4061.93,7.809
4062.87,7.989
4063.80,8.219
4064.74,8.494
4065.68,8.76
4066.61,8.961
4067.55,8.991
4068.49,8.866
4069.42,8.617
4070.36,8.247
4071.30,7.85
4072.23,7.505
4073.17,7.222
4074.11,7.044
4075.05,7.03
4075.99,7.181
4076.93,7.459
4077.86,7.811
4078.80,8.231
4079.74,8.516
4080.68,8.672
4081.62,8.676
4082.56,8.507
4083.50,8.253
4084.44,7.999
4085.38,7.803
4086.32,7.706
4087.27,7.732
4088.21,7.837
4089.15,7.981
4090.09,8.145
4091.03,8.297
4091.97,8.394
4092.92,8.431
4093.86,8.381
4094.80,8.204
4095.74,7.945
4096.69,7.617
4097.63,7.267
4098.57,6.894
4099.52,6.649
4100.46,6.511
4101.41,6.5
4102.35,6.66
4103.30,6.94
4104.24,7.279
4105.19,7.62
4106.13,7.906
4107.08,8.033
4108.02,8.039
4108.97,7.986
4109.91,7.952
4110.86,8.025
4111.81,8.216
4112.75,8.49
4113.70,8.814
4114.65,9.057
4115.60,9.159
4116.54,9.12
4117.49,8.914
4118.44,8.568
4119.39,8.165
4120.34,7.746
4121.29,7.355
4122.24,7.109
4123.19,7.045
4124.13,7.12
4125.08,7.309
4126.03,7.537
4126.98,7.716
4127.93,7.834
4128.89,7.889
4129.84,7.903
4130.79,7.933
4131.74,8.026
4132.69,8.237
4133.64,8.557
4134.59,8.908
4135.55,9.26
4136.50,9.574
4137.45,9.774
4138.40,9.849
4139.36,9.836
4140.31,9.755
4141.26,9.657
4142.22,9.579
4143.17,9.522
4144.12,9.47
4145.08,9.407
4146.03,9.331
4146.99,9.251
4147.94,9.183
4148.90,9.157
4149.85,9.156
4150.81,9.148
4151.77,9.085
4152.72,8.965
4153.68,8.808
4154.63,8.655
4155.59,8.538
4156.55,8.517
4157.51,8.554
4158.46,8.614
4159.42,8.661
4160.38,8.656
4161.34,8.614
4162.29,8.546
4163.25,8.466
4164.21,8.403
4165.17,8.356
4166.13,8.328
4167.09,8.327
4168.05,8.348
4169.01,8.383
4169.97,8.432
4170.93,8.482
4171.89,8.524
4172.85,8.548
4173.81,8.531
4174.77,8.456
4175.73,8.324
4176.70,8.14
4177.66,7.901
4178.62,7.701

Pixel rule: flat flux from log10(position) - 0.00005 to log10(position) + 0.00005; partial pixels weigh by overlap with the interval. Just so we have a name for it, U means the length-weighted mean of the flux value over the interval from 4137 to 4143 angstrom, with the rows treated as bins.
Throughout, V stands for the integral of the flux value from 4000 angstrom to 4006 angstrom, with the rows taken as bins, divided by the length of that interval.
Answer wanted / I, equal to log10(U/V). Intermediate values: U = 9.7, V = 7.83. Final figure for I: 0.09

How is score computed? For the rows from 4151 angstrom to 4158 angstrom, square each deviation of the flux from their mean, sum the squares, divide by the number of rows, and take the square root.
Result 0.2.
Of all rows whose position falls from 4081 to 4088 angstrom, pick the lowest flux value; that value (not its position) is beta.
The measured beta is 7.706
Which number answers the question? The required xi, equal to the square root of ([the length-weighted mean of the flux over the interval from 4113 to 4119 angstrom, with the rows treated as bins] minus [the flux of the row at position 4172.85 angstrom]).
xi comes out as 0.6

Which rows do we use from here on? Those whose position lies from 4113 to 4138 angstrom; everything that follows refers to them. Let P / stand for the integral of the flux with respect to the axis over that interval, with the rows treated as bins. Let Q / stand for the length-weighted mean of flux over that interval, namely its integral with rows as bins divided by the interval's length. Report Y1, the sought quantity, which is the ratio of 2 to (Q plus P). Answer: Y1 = 0.0093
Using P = 207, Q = 8.26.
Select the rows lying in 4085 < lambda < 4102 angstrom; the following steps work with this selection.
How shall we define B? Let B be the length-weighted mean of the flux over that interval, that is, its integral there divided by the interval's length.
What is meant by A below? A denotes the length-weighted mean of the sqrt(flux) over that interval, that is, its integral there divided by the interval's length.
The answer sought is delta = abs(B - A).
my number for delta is 4.91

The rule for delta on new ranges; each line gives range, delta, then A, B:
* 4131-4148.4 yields 6.23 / 3.04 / 9.3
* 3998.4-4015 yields 5.13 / 2.82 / 8.0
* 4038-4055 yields 5.61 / 2.92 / 8.5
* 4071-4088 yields 5.04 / 2.80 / 7.8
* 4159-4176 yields 5.56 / 2.91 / 8.5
